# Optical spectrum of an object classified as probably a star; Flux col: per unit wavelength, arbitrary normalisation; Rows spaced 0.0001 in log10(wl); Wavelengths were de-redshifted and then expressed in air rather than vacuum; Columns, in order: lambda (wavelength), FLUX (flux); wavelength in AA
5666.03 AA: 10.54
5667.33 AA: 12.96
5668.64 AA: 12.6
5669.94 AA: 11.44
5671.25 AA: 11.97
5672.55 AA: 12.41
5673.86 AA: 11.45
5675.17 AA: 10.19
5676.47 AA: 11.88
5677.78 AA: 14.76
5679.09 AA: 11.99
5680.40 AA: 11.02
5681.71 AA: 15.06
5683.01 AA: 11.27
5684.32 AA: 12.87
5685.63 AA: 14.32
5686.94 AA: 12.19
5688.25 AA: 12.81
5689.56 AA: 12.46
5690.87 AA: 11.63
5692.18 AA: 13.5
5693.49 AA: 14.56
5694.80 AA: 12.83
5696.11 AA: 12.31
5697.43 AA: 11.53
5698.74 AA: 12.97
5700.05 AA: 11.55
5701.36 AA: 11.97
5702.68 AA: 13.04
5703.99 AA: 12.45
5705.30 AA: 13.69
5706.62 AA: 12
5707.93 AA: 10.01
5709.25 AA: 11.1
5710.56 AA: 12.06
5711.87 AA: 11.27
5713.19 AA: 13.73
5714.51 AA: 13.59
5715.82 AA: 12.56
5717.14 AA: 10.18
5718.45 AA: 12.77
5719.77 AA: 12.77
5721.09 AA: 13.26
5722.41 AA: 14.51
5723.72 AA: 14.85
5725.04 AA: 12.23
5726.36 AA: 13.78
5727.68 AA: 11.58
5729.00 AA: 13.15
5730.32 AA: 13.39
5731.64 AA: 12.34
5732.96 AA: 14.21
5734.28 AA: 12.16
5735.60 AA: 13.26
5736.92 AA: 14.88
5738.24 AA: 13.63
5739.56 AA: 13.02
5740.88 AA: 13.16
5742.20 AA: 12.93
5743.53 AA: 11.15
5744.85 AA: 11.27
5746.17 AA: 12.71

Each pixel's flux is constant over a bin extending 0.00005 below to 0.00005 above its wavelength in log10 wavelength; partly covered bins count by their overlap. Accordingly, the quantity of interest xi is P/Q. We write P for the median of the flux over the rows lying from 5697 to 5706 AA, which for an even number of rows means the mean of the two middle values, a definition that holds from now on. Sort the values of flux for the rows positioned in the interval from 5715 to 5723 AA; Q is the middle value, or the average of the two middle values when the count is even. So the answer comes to 0.97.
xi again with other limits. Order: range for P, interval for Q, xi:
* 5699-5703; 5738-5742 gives 0.91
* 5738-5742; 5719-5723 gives 0.99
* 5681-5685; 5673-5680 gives 1.08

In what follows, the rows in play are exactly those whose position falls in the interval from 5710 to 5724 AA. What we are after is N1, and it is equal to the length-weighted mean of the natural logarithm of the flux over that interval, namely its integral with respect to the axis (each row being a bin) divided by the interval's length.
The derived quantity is 2.55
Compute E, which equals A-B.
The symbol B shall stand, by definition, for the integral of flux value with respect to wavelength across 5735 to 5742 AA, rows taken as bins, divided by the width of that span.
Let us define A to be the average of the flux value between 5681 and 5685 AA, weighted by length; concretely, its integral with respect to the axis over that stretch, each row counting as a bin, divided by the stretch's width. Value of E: -0.5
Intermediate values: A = 13.1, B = 13.6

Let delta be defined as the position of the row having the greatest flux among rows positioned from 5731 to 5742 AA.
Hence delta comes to 5736.92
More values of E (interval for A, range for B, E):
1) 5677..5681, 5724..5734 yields -0.4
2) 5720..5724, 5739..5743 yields 1.0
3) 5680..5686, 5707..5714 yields 1.2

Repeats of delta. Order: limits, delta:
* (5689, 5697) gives 5693.49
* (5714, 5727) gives 5723.72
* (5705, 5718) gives 5713.19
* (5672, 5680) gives 5677.78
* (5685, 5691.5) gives 5685.63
